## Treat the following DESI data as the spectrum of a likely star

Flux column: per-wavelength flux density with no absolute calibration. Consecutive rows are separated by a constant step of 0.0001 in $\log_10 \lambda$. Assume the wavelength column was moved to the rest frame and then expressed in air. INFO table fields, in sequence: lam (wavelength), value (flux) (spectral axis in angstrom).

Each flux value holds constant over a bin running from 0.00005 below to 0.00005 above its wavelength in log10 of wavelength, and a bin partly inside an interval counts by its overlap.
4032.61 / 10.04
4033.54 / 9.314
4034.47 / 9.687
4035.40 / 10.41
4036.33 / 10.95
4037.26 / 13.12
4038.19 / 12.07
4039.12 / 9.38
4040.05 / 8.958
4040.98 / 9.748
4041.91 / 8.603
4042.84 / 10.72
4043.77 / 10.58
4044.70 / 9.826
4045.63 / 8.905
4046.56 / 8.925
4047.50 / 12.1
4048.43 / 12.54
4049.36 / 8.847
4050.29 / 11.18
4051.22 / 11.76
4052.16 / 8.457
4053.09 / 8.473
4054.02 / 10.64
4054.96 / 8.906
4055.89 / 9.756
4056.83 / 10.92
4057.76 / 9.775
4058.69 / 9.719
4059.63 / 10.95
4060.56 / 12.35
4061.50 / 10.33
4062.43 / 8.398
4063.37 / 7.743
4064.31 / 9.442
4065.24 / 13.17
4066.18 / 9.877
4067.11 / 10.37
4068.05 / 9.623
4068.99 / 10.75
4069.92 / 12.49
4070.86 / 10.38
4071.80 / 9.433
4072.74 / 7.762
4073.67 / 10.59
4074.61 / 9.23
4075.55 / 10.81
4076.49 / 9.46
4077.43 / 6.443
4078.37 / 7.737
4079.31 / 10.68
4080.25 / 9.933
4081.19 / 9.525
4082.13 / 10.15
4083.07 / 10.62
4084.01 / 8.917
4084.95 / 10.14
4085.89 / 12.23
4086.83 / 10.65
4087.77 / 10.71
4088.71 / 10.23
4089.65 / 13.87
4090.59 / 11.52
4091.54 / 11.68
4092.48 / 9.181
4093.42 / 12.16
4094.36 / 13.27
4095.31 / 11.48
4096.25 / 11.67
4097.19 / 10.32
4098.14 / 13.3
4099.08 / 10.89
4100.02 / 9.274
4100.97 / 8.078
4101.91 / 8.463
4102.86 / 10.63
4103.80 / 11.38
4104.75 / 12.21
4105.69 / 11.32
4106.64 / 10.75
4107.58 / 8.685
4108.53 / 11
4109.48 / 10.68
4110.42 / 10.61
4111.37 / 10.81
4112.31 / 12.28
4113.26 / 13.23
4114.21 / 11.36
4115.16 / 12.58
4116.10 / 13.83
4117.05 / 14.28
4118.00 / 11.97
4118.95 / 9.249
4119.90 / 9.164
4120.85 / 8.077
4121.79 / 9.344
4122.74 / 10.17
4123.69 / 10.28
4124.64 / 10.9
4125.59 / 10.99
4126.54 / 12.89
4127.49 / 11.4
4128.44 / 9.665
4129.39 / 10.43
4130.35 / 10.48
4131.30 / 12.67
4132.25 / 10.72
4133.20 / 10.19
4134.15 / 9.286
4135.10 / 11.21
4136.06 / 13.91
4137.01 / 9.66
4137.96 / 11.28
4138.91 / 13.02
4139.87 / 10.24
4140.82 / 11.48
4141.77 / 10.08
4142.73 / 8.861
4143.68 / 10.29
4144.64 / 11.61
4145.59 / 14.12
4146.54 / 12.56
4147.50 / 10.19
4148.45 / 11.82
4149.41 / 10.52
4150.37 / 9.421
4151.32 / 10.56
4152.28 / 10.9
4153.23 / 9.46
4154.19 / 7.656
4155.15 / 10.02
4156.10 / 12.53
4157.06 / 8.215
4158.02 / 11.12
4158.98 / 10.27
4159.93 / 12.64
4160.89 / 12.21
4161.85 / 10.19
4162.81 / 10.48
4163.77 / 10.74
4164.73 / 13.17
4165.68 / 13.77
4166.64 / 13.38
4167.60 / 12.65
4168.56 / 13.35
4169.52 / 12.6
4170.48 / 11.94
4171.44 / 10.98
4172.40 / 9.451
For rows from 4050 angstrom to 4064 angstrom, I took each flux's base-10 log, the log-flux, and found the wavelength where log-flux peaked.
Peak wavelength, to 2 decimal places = 4060.56 angstrom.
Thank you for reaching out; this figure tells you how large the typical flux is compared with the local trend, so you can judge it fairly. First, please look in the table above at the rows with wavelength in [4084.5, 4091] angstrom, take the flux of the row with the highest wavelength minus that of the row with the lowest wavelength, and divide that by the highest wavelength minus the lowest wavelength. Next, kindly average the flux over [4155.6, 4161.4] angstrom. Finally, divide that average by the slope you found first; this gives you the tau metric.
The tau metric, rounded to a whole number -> 46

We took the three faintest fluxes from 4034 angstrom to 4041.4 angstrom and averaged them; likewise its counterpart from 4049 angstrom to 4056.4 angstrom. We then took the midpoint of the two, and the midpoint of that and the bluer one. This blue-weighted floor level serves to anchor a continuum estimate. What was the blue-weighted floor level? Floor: 9.2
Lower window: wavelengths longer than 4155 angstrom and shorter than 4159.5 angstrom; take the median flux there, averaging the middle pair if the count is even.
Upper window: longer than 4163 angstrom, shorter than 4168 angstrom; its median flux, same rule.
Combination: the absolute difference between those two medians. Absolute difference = 2.9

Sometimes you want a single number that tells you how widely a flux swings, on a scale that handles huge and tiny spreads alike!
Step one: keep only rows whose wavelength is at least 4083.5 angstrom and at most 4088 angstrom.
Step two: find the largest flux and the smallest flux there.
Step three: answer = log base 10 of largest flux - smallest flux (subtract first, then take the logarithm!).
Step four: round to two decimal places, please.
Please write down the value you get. 0.52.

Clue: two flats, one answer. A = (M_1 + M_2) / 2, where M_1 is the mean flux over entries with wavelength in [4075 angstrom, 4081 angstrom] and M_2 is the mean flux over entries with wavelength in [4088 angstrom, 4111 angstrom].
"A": 10.1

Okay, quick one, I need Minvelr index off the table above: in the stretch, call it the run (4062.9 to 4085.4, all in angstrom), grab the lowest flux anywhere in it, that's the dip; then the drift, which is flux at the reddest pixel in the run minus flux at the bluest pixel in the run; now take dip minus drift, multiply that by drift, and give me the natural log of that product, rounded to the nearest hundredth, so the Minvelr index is 2.27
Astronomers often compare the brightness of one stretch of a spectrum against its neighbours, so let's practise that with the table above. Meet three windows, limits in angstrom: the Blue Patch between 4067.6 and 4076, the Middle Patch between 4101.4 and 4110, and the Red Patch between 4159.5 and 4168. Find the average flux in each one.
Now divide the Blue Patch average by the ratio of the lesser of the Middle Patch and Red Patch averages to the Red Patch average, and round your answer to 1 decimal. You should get 11.6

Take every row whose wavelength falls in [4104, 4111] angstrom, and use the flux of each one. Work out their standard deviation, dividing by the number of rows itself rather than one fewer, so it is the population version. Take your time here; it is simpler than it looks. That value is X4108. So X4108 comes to 0.99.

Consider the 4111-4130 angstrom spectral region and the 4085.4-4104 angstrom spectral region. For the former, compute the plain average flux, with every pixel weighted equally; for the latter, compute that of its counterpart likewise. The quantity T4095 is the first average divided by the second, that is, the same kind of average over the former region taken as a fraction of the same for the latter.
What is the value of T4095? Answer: 1.01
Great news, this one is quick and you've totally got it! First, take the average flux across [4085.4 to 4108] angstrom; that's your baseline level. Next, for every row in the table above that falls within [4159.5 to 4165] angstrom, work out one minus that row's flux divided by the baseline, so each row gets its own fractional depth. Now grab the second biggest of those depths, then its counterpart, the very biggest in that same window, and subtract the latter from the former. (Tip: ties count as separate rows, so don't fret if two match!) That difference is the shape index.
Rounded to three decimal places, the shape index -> -0.026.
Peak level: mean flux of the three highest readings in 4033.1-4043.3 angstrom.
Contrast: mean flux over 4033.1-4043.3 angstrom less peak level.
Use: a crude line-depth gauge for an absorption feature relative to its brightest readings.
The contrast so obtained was -1.8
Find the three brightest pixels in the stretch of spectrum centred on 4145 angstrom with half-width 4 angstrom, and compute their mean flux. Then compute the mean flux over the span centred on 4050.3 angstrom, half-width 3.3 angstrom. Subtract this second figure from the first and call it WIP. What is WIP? 2.4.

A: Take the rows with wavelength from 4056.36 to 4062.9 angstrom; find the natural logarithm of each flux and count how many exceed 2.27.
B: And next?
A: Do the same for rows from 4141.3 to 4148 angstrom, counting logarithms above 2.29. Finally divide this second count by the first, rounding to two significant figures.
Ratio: 1.0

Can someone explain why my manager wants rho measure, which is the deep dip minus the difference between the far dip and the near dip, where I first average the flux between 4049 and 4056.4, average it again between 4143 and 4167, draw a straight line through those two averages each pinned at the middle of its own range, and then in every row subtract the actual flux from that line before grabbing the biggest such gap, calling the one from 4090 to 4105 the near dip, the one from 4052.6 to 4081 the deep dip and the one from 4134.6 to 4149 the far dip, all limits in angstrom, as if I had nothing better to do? 3.9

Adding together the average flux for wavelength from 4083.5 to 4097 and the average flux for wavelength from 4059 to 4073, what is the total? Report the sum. 21.5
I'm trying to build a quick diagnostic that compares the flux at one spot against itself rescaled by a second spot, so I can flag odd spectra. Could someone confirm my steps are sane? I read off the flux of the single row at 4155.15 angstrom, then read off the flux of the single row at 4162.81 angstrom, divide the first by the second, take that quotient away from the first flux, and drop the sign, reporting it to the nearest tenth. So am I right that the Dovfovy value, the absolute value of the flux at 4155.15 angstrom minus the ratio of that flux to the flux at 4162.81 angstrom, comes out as 9.1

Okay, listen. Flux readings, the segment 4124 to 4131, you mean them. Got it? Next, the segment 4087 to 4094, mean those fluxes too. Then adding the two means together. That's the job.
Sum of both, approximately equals 22.3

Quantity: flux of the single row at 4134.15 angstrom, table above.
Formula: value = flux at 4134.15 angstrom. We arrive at 9.286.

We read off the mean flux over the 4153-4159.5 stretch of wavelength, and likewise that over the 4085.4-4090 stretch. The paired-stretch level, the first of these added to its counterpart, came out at 21.4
